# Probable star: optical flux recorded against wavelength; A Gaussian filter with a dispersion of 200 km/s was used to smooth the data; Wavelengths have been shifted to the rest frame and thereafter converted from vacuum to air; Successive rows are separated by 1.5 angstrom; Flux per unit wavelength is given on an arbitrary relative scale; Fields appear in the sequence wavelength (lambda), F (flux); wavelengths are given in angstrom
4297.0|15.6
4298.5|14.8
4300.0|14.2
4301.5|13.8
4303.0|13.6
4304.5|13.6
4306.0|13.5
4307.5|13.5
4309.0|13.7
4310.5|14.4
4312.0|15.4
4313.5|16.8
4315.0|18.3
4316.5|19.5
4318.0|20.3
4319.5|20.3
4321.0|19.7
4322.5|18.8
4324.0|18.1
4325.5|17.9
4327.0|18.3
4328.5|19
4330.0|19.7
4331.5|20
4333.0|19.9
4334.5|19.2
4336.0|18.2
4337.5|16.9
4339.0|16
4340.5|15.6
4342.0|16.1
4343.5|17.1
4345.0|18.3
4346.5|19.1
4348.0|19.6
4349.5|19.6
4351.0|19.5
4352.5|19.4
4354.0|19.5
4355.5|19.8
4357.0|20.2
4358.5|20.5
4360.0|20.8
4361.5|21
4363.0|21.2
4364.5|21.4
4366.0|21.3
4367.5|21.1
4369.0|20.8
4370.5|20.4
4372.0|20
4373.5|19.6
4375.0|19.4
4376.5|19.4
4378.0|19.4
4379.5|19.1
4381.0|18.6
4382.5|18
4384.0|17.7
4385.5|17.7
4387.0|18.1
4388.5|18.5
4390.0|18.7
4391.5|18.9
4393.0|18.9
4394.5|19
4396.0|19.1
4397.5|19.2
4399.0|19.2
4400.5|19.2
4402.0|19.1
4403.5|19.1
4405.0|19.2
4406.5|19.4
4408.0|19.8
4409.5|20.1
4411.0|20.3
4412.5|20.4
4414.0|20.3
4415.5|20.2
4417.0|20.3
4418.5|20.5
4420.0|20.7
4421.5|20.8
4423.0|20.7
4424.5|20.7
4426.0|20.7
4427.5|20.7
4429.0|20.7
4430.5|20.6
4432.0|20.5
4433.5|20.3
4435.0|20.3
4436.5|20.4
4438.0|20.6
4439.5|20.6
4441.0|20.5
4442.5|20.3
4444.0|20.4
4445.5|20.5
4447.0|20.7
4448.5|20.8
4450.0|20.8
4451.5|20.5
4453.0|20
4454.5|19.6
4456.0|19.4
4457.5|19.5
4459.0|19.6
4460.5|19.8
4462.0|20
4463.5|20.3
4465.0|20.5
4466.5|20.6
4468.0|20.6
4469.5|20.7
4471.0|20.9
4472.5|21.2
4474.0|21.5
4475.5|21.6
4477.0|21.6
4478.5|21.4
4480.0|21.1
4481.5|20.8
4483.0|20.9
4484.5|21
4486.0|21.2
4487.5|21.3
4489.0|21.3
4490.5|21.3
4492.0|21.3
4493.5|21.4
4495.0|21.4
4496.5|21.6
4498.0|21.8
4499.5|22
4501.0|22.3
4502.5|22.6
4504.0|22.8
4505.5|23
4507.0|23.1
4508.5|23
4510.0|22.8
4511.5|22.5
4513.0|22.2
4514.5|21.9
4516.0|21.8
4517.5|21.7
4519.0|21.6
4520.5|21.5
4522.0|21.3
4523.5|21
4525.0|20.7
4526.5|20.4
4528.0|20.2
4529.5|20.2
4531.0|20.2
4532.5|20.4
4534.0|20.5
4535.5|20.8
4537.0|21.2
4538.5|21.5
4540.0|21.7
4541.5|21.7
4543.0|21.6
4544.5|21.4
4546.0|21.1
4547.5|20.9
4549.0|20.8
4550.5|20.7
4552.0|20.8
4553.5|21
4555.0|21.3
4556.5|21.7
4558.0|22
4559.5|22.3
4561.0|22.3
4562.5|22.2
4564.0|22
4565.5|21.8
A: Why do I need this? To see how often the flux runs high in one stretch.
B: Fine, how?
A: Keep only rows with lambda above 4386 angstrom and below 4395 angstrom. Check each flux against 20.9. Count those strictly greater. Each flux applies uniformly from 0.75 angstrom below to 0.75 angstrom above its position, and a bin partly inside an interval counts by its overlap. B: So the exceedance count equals 0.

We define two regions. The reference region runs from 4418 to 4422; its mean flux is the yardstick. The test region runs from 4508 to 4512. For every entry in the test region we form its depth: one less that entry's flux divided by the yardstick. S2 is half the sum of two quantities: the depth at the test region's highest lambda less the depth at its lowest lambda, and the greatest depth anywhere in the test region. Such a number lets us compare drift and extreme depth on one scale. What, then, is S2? -0.032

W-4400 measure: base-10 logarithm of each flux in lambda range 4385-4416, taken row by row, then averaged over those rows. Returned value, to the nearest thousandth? 1.284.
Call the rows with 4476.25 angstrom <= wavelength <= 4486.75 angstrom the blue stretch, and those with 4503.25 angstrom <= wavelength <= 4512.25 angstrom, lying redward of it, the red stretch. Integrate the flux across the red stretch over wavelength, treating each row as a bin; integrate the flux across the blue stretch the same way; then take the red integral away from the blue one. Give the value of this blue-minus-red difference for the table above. 16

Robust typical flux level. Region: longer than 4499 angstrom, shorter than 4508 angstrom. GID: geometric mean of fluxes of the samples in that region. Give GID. 22.6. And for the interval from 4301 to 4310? 13.6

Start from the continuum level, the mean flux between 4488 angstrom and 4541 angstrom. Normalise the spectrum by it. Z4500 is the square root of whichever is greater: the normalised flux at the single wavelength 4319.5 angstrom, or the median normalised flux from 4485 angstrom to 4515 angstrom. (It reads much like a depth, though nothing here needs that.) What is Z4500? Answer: 1.01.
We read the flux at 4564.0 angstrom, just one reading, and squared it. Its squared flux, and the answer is 484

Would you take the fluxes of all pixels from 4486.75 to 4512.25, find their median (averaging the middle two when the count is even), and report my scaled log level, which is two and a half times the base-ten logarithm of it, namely 3.36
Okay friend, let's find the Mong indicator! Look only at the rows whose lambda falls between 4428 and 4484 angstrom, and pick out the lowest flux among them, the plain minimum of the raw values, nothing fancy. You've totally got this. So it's 19.4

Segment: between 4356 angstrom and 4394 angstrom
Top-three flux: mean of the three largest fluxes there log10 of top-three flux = 1.33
